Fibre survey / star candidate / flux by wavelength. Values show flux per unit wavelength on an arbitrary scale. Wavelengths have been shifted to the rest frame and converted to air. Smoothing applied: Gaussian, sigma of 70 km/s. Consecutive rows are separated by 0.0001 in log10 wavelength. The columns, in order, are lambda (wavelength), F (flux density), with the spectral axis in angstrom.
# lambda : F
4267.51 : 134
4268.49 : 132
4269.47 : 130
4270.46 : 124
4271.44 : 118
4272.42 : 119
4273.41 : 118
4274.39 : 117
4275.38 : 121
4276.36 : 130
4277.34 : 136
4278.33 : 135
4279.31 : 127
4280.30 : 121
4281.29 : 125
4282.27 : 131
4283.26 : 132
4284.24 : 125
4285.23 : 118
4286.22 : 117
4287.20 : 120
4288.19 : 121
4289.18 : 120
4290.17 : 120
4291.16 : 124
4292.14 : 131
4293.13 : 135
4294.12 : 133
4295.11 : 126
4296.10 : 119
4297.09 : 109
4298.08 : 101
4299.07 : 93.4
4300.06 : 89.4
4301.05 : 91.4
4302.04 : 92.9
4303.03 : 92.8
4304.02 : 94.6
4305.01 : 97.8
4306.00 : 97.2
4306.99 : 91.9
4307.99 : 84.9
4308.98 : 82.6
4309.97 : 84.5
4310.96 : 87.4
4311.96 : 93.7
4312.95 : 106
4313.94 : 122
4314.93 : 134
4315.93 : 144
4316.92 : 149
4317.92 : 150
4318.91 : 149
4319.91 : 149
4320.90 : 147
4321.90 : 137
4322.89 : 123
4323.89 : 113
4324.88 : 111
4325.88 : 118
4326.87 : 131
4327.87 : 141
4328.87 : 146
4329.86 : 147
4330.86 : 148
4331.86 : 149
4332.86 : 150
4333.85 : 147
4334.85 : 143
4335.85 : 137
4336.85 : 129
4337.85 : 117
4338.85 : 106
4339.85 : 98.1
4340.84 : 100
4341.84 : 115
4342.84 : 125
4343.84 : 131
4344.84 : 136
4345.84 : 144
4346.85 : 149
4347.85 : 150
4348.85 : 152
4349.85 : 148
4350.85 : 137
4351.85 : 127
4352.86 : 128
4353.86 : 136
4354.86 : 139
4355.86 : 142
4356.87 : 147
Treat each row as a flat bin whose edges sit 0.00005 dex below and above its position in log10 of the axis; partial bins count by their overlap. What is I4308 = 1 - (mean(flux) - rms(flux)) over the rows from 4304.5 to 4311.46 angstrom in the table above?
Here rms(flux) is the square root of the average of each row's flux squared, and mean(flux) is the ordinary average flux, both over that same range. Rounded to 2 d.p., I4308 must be 1.19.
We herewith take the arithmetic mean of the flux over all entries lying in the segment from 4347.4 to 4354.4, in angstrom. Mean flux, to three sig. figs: 140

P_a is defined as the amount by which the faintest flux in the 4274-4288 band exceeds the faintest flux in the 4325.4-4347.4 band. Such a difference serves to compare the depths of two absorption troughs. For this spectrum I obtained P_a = 19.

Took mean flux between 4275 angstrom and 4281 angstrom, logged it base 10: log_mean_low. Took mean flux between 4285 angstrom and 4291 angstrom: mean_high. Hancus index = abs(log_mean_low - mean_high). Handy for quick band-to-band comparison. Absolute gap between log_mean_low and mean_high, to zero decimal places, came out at 117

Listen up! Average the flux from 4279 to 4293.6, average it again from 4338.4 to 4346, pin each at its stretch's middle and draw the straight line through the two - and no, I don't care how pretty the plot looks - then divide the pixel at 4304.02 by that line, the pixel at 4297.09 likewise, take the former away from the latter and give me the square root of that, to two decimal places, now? 0.34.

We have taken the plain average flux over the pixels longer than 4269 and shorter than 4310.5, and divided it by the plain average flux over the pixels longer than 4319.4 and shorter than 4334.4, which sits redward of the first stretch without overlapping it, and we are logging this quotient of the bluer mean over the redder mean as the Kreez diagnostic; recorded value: 0.83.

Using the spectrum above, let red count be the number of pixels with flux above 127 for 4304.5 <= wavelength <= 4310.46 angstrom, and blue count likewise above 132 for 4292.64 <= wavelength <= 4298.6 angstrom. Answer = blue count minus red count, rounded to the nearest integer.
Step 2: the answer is 2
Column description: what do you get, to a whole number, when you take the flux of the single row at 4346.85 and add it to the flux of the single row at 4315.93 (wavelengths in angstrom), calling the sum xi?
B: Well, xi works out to 293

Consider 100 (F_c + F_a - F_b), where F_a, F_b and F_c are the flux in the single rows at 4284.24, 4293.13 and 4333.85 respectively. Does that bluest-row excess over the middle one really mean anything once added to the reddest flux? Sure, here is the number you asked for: 13700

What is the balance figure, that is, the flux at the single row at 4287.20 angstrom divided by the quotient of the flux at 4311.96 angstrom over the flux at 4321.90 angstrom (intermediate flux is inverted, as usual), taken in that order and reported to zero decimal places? 175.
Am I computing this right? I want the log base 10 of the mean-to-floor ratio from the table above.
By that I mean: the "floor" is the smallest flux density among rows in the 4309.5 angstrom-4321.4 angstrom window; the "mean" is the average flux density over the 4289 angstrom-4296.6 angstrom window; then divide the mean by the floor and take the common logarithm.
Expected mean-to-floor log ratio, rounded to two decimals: 0.17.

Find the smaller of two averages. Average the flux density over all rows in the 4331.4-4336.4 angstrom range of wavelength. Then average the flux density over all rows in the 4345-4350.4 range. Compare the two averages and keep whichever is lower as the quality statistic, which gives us 145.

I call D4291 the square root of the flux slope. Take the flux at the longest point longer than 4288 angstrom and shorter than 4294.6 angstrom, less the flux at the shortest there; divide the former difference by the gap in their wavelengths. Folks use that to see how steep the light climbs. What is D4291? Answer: 1.4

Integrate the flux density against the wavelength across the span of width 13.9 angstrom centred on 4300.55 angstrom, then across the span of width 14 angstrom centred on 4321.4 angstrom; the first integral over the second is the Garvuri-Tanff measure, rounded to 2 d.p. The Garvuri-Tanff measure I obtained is 0.75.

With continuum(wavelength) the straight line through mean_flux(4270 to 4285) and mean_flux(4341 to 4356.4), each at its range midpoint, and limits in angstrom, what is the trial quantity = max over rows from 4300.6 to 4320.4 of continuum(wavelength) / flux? 1.58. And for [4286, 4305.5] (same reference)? 1.44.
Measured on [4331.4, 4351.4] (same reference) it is 1.38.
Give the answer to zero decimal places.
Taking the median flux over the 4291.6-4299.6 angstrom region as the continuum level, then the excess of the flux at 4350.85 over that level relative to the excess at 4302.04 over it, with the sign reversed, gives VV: 0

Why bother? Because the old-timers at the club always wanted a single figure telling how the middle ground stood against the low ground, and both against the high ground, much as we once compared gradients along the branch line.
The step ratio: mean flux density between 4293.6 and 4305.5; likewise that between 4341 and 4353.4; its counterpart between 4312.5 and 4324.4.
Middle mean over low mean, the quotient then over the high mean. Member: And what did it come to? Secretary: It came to 0.010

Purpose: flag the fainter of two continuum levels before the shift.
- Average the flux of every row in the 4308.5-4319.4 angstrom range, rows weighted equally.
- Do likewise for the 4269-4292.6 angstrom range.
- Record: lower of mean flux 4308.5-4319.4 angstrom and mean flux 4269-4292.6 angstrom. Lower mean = 118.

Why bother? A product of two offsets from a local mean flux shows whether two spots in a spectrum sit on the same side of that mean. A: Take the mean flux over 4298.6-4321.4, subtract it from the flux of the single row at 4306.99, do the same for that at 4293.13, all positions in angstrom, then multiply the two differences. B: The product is -451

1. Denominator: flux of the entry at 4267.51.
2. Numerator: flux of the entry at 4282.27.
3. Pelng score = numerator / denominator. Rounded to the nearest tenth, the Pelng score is 1.0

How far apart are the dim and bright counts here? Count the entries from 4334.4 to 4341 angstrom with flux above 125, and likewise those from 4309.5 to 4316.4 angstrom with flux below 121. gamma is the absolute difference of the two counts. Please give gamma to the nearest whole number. 1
